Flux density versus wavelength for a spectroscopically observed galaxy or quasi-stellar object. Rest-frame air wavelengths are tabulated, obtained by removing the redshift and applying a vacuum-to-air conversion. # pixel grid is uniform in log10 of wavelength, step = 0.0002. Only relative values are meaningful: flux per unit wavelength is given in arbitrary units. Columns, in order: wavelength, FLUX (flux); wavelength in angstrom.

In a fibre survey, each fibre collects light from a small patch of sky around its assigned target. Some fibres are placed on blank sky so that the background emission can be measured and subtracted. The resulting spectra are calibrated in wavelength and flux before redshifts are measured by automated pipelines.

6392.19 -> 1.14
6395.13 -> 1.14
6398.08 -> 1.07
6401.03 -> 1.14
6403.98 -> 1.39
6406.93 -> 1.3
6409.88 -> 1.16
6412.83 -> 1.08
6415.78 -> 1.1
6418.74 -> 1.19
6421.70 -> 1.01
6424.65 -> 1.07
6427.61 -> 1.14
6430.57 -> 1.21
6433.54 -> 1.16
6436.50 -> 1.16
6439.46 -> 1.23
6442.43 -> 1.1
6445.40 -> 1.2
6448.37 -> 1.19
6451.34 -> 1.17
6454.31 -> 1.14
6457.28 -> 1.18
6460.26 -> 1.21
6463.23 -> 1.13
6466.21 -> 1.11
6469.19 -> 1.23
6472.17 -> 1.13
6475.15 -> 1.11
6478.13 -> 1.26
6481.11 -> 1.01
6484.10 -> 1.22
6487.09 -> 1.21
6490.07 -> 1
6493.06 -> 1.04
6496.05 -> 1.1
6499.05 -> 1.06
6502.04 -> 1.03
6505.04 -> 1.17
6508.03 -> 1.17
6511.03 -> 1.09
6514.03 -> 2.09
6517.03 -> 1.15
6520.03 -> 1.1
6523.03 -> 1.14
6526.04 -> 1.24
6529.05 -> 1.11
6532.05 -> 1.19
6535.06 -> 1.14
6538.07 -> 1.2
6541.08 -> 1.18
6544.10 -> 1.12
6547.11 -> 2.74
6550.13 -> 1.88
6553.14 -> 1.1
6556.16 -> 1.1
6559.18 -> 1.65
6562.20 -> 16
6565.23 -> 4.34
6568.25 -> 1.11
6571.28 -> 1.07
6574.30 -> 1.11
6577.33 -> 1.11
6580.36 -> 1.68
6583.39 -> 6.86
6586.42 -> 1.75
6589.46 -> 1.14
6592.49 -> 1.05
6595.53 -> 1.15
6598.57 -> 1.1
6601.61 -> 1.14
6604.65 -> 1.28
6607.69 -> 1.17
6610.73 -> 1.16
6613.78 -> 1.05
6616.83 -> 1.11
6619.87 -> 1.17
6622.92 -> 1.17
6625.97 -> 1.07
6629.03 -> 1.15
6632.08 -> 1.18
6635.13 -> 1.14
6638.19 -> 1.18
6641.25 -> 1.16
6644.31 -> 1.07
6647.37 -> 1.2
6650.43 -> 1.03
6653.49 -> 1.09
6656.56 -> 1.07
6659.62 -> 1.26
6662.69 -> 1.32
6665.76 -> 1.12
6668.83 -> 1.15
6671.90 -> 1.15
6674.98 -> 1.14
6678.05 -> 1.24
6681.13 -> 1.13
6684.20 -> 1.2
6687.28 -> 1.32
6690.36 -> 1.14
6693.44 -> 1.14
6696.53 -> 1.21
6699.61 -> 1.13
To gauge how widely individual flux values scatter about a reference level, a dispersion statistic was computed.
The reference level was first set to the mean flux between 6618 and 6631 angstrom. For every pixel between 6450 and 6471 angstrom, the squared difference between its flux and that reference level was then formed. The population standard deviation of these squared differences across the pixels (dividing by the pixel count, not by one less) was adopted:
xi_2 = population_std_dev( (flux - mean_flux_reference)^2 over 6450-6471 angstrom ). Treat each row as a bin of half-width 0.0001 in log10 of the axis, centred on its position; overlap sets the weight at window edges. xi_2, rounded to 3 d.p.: 0.003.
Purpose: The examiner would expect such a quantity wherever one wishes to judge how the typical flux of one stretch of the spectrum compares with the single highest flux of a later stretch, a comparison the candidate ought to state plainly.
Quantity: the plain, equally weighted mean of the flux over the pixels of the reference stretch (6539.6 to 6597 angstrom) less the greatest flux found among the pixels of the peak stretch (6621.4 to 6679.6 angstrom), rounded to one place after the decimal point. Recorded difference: 1.3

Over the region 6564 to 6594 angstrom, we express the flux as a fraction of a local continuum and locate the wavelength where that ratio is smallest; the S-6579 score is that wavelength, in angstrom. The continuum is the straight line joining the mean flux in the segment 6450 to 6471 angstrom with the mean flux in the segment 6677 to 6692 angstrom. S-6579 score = 6592.49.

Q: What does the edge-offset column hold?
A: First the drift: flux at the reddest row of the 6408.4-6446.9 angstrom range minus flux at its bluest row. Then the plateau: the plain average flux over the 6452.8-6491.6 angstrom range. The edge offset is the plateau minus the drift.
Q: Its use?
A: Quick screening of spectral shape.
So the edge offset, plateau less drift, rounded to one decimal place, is 1.1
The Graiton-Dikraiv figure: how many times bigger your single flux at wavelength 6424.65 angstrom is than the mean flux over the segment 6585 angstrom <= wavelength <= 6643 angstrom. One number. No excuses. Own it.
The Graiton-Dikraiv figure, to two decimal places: 0.91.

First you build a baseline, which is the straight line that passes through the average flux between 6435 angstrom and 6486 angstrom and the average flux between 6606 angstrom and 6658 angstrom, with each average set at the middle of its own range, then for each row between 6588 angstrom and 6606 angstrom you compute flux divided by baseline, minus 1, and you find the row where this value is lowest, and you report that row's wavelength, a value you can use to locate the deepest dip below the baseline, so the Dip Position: 6592.49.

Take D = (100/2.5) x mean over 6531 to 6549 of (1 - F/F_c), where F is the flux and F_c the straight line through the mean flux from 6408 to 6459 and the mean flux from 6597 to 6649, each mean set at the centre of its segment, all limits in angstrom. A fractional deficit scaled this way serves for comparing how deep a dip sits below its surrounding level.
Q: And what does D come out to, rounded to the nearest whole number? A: -10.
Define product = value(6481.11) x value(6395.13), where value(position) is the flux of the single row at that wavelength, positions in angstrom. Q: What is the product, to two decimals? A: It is 1.15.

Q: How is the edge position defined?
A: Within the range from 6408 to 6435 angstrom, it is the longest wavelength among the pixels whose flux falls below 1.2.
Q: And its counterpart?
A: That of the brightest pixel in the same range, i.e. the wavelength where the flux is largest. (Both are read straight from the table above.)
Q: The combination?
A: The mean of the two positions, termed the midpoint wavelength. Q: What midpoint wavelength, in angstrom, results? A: 6432.1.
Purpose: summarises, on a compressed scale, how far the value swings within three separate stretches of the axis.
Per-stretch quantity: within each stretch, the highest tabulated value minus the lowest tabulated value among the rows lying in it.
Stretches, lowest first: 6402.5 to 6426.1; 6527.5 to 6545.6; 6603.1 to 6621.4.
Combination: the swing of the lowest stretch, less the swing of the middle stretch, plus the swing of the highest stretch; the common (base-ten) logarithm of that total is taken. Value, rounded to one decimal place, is -0.3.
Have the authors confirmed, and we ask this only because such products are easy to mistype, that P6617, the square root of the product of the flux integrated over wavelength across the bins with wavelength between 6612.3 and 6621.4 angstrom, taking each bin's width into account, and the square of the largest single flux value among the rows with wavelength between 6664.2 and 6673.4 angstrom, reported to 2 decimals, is 3.66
